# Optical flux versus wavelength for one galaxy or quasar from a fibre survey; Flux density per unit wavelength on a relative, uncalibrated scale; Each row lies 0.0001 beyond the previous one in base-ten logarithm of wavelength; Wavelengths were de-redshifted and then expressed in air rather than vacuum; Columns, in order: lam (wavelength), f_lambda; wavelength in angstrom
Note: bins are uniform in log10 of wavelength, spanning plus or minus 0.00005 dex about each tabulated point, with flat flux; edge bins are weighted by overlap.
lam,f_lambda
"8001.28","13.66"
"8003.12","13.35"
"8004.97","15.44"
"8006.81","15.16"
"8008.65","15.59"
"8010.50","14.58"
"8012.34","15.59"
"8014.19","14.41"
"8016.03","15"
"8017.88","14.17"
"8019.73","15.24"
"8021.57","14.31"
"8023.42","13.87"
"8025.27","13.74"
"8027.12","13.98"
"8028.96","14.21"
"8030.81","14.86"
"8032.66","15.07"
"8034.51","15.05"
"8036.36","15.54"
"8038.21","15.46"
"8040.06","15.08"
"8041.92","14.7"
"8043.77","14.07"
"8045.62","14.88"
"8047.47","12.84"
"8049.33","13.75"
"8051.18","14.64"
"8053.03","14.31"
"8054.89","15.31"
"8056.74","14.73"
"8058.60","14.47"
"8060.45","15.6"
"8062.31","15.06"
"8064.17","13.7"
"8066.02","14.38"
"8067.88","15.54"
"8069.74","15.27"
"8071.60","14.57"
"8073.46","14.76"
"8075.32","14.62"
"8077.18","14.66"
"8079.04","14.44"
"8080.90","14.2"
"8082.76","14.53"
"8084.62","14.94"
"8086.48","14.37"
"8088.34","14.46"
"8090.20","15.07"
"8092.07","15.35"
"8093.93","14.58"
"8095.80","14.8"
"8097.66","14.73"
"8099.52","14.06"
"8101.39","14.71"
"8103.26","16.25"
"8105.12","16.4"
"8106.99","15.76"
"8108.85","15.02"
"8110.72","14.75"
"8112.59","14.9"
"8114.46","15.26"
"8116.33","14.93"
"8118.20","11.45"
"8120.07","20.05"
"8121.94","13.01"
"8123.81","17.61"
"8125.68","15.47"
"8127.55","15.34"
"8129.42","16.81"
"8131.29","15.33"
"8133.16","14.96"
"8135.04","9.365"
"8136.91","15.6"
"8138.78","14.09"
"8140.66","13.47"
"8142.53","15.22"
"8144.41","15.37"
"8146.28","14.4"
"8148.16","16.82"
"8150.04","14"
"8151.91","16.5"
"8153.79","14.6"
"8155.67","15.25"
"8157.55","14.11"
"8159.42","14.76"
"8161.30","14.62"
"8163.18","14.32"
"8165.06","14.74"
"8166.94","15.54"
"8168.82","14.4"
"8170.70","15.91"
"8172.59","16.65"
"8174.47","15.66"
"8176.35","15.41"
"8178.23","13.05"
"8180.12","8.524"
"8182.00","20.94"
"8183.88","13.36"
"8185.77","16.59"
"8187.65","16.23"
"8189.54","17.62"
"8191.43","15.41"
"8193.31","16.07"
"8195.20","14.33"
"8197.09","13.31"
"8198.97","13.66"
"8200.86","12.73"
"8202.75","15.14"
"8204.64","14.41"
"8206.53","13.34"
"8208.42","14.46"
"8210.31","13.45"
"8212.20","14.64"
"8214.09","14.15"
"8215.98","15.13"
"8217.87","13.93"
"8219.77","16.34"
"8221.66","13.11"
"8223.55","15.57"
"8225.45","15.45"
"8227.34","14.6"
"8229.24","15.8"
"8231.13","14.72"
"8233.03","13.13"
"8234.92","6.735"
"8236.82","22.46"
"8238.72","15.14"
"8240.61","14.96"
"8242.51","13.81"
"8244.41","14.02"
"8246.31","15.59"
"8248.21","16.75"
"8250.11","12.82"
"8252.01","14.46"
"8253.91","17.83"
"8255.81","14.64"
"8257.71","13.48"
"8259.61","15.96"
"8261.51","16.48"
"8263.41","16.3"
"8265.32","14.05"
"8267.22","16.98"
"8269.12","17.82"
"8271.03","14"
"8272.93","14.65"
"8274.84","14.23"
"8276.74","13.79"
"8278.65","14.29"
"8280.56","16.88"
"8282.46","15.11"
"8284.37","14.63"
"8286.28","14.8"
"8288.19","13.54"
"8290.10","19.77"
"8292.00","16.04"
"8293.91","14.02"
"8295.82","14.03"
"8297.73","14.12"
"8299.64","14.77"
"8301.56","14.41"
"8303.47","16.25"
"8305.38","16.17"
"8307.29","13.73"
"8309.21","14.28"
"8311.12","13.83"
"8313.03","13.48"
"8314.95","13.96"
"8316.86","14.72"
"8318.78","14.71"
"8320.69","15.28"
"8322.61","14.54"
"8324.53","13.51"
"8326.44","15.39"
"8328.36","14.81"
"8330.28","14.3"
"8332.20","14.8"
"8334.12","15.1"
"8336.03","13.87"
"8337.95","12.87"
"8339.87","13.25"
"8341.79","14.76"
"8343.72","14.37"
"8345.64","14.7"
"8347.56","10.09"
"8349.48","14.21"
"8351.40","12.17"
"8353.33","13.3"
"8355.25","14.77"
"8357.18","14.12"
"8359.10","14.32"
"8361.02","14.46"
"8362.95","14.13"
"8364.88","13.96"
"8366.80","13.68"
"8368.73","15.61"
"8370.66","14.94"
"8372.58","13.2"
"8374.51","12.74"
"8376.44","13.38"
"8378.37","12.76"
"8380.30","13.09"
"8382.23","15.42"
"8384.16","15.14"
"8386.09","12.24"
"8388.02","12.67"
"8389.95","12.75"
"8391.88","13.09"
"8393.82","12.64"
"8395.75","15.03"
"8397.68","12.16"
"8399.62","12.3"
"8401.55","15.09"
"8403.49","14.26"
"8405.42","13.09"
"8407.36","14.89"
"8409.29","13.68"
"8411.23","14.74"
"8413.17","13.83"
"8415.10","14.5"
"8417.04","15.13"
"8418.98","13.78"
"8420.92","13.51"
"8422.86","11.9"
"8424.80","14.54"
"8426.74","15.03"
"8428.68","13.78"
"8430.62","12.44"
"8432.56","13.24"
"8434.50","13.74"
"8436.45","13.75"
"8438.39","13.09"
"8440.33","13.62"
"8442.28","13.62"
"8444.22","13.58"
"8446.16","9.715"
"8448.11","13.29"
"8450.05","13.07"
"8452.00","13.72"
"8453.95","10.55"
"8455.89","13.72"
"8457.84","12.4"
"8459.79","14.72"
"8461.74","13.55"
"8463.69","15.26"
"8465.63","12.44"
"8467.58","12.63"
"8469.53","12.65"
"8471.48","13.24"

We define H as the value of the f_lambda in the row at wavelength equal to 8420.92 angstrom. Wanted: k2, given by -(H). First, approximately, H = 13.51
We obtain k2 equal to -13.5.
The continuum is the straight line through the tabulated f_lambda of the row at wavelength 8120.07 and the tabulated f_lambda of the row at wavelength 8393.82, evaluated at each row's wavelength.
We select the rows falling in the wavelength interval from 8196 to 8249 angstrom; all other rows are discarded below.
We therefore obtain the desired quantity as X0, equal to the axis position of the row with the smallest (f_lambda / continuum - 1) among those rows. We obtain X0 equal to 8234.92 angstrom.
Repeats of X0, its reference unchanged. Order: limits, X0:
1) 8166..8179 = 8178.23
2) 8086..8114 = 8099.52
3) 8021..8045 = 8025.27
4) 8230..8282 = 8234.92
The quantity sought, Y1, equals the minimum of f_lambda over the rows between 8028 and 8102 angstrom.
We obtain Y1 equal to 12.84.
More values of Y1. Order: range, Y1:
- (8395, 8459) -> 9.715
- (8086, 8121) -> 11.45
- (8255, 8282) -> 13.48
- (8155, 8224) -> 8.524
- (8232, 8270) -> 6.735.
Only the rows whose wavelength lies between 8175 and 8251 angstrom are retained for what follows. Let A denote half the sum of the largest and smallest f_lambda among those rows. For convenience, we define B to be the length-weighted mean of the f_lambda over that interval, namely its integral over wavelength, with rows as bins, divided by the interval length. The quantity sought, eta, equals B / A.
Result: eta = 1.01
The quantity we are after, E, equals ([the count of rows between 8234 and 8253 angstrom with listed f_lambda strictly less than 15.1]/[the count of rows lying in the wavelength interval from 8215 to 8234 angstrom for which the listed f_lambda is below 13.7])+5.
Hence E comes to 8.0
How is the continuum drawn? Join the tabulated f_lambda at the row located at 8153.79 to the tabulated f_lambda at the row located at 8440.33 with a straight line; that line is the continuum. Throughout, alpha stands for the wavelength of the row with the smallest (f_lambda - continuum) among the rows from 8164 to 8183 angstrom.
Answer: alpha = 8180.12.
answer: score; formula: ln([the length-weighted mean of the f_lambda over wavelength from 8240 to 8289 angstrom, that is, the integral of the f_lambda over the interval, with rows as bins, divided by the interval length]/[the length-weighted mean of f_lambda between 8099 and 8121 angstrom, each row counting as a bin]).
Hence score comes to -0.02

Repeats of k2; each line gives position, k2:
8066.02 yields -14.4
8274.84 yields -14.2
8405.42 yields -13.1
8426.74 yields -15.0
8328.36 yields -14.8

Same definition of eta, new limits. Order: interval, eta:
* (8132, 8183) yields 1.00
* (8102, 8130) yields 0.98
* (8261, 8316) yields 0.90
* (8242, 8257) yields 0.98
